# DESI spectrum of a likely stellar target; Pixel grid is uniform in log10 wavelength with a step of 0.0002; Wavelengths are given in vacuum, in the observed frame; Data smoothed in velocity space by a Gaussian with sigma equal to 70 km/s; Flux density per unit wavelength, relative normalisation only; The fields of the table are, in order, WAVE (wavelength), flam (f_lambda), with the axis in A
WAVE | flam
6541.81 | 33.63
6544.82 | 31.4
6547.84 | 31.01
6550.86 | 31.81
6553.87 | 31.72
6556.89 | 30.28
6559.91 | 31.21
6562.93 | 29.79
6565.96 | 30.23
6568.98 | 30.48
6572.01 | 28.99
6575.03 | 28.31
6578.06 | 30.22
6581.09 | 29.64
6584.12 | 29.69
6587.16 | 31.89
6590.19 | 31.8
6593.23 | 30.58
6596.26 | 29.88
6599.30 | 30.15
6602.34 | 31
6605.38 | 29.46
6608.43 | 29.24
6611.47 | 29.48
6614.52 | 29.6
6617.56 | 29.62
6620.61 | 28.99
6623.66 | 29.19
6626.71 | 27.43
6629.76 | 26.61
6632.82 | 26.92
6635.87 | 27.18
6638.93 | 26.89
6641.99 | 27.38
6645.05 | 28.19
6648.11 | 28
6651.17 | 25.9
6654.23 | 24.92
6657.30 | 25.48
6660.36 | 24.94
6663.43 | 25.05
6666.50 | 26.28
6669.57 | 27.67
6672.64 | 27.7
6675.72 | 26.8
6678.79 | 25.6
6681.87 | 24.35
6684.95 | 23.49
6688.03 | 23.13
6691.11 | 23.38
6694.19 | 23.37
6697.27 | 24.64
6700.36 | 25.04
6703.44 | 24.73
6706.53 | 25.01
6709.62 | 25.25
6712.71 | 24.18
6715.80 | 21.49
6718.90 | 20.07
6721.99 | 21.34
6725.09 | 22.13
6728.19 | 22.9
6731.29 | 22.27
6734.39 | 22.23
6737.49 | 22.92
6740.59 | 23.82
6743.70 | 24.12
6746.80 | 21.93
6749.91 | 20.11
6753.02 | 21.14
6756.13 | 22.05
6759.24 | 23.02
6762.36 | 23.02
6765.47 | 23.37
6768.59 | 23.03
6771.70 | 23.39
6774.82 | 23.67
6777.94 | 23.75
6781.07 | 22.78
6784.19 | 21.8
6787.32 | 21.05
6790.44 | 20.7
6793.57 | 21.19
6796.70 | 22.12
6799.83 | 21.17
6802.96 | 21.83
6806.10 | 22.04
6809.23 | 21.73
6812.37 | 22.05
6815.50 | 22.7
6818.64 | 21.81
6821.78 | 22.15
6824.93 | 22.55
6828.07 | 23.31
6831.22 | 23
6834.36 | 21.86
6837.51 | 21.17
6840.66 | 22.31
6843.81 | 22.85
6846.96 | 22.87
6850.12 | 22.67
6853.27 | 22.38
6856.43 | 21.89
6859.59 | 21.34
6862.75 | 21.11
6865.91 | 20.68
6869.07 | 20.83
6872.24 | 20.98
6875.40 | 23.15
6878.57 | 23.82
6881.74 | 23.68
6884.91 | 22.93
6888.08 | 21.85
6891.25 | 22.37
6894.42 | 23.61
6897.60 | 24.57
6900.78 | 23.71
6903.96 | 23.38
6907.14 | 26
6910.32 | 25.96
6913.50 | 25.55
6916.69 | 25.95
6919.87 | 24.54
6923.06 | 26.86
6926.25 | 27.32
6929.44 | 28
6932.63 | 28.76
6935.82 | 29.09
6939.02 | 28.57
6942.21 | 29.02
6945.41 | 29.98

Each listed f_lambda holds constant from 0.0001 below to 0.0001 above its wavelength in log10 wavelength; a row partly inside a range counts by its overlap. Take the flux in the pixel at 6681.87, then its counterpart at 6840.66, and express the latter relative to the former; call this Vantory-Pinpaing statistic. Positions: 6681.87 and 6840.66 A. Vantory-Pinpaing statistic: 0.92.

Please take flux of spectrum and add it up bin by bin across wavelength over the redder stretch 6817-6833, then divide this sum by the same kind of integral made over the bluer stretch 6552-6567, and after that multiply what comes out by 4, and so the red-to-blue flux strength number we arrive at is 3.1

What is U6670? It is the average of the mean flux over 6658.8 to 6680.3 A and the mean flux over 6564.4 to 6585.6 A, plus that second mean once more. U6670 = 58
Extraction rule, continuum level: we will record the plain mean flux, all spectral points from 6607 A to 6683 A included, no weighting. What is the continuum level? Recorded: 27.2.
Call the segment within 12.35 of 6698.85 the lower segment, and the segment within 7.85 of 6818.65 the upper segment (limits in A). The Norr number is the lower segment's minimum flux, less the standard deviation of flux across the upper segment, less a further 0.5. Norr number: 22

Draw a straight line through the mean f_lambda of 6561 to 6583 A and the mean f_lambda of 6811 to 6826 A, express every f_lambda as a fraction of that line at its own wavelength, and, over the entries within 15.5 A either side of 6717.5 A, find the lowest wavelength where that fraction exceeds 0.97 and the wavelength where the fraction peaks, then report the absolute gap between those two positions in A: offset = 3.1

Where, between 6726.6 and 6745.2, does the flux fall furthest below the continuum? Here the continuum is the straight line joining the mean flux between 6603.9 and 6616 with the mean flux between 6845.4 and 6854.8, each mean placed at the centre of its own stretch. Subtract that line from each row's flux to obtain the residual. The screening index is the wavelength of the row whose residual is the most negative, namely 6731.29 A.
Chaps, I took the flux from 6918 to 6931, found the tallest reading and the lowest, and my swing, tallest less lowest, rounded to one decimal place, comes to 3.5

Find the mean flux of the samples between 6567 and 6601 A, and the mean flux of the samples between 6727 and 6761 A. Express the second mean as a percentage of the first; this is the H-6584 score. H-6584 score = 74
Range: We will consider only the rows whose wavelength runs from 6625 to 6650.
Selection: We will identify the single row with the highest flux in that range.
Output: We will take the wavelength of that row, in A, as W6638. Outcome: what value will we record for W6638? 6645.05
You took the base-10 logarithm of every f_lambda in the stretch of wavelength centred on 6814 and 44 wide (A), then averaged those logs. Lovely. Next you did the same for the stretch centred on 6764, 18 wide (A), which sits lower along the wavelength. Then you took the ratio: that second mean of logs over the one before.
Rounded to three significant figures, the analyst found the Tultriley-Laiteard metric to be 1.01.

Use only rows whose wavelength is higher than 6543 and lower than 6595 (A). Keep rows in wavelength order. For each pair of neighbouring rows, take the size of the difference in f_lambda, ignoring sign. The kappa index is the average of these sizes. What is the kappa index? 0.87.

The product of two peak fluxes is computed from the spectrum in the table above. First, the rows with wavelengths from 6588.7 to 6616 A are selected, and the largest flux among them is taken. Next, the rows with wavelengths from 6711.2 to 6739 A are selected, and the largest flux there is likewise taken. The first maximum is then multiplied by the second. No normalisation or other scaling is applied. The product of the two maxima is 769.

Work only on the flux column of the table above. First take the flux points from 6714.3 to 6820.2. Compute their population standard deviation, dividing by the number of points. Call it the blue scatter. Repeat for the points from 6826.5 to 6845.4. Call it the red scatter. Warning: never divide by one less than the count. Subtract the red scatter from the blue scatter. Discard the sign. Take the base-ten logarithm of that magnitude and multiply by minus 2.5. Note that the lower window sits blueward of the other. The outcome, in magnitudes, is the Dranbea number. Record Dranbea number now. 1.4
